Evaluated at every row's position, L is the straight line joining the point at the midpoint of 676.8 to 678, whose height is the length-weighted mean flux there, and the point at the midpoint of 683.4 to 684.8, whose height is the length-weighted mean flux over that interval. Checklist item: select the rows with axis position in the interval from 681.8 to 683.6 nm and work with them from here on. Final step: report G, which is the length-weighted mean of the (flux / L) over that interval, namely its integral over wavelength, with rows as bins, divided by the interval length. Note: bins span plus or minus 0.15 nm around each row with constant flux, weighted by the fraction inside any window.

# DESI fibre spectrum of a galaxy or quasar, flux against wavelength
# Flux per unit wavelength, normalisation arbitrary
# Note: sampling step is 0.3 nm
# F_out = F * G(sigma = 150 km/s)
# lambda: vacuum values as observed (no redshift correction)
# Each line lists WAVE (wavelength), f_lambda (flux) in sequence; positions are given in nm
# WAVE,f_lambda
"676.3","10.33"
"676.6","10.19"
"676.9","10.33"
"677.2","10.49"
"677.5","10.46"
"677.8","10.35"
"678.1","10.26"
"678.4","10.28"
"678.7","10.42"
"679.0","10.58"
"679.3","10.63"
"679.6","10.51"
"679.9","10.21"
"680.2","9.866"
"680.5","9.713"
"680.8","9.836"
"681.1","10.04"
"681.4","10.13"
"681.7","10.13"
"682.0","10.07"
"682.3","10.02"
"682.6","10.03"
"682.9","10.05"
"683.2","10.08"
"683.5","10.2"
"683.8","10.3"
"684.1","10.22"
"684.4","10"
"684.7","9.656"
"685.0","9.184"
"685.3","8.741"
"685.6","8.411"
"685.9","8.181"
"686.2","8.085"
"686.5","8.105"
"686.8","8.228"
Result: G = 0.992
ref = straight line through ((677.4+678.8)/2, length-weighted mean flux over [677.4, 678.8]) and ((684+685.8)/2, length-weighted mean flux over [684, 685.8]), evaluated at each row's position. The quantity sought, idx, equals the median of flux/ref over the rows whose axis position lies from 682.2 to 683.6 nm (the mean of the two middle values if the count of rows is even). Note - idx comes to 1.05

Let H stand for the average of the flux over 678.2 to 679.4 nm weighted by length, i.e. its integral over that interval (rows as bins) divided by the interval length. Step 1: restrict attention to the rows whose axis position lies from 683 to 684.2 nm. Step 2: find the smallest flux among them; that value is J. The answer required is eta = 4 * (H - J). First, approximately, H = 10.5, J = 10.08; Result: 1.5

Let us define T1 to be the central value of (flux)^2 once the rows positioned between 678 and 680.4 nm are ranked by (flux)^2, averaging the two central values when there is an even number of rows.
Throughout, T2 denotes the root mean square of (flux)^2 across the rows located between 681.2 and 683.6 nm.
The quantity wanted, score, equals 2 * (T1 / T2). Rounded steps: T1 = 107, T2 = 102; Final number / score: 2.10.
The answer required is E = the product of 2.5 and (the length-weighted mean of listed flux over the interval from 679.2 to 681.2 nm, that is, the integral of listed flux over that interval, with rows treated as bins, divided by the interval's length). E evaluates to 25.3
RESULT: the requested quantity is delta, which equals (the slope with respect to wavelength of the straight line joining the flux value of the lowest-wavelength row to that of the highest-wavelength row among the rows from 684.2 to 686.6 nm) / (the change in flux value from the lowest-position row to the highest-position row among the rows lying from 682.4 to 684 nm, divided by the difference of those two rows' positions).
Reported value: -4.0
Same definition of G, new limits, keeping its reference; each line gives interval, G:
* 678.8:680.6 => 0.998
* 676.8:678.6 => 0.997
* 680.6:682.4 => 0.982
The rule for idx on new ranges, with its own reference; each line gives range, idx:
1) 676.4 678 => 1.00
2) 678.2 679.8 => 1.04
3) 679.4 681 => 0.99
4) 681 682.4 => 1.03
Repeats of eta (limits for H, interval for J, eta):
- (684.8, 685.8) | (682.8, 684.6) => -4.8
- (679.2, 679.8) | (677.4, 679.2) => 1.1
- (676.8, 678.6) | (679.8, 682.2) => 2.6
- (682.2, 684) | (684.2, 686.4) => 8.1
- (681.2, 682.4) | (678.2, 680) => -0.5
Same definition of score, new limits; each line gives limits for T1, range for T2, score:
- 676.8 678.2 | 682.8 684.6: 2.08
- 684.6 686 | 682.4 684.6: 1.49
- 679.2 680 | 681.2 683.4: 2.18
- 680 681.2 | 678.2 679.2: 1.78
